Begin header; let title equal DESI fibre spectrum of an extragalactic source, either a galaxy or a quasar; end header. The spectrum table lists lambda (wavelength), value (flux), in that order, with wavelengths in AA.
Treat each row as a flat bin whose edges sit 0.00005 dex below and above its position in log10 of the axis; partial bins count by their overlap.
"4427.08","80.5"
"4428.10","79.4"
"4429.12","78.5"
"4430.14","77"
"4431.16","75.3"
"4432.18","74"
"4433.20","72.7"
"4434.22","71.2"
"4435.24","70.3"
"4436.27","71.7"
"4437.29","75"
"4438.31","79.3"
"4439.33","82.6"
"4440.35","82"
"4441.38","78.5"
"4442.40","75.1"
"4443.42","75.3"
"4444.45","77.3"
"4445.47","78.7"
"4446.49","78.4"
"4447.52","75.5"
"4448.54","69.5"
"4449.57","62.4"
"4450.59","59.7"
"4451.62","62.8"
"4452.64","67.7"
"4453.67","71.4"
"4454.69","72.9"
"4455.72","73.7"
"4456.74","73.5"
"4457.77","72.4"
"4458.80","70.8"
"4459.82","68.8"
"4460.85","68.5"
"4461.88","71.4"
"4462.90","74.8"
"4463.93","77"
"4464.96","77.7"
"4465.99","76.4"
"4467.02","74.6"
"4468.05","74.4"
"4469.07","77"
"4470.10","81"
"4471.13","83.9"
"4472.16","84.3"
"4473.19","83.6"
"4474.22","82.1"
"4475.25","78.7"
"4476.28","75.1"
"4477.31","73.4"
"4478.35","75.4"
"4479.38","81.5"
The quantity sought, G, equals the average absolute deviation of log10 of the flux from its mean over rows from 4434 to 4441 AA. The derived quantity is 0.026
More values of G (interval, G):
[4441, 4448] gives 0.008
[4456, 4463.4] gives 0.011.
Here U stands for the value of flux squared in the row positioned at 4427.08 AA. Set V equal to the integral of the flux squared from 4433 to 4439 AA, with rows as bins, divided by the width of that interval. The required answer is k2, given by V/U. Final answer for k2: 0.84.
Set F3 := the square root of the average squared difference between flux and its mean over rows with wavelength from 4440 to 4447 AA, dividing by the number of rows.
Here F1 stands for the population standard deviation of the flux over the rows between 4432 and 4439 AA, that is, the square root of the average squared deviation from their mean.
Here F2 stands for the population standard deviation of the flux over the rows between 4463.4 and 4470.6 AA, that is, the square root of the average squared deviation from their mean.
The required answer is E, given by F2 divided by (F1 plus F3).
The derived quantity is 0.41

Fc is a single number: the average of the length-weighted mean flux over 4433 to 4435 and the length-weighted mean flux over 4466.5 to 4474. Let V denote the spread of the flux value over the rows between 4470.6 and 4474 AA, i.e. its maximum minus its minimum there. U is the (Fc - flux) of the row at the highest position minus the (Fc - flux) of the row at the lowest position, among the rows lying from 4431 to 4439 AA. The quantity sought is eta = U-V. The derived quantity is -5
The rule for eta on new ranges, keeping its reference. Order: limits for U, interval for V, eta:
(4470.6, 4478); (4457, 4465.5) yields 1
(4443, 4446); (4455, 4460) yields -8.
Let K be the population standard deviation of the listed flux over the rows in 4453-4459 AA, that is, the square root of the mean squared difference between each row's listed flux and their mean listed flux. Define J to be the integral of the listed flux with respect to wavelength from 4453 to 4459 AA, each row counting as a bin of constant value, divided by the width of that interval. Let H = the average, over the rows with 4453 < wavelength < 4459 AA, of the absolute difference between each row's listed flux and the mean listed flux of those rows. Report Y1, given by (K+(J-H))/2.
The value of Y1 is 36.3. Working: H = 0.9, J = 72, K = 1.1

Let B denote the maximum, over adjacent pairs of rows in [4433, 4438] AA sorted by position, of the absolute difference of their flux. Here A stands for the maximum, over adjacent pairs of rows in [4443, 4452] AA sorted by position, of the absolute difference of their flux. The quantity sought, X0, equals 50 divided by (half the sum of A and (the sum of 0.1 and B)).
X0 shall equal 9.5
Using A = 7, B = 3.3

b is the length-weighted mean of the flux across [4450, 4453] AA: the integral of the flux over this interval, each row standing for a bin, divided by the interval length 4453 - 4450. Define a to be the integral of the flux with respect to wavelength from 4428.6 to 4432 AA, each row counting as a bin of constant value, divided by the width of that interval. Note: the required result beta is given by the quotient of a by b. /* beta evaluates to 1.21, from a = 77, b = 63.3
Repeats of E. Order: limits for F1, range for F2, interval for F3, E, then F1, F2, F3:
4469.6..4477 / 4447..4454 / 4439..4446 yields 0.90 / 3.1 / 5.2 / 2.7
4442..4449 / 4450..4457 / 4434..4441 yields 0.67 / 2.9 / 5.2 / 4.9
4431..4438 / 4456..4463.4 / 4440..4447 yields 0.54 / 1.8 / 2.2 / 2.2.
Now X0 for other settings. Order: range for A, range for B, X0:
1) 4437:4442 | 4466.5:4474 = 11.9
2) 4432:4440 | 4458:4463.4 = 12.8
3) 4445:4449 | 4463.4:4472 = 9.9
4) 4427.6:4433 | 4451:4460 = 14.9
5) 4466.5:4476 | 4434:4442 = 11.9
